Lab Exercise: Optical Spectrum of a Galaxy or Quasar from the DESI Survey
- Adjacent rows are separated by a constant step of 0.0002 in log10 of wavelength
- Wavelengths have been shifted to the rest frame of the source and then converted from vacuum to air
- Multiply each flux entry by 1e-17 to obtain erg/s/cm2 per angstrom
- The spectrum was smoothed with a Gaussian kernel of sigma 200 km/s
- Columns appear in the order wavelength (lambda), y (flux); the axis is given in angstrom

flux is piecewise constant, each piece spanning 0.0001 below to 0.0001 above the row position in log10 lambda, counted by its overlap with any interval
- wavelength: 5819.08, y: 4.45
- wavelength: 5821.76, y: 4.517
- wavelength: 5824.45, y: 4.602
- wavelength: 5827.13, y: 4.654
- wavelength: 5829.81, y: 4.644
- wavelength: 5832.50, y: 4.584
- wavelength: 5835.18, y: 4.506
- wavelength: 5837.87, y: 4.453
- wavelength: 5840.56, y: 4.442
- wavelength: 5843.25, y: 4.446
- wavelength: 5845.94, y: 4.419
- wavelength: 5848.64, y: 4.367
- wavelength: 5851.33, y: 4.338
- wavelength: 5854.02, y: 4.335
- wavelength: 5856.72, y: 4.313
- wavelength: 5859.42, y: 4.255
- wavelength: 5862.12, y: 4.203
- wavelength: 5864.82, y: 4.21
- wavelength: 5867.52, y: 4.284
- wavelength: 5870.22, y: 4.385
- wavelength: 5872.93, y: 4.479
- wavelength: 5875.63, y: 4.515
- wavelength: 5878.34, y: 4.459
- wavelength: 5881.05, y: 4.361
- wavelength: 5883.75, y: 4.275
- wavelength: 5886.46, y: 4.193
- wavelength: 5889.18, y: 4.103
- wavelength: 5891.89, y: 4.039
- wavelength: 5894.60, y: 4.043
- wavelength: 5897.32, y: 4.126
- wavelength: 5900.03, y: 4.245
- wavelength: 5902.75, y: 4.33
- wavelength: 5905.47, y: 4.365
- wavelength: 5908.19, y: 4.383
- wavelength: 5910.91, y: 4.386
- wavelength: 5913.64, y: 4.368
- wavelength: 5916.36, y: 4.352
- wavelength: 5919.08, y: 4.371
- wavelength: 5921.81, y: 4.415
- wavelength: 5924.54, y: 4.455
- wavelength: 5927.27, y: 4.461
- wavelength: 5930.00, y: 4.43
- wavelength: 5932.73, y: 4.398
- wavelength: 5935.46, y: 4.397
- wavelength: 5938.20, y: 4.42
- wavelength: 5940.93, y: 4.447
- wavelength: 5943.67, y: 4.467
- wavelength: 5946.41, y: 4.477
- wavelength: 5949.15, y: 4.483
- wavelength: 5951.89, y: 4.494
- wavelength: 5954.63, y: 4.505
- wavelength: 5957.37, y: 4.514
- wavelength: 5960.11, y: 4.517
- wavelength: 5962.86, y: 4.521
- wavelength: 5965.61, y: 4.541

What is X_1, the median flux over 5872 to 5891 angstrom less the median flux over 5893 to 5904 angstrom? 0.18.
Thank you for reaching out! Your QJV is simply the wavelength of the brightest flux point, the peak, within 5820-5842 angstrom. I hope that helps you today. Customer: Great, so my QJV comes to 5827.13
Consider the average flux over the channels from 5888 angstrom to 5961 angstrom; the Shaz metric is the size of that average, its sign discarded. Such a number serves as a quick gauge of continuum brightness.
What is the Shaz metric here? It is 4.37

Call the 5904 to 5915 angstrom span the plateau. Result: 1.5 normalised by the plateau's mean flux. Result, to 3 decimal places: 0.343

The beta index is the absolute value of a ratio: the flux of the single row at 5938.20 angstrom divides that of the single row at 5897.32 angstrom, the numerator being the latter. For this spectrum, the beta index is 0.93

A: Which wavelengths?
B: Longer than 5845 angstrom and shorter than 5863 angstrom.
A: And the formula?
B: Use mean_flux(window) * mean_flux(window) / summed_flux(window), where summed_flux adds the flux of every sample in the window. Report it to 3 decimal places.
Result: 0.617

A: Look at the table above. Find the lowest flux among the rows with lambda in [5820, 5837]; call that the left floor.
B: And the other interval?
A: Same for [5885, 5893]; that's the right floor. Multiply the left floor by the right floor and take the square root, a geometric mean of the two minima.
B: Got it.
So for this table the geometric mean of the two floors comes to 4.27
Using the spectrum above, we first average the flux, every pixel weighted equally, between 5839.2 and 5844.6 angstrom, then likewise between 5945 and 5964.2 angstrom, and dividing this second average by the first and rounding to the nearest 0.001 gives 1.013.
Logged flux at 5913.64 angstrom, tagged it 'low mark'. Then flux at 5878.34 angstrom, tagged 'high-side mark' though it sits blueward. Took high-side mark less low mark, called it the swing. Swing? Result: 0.09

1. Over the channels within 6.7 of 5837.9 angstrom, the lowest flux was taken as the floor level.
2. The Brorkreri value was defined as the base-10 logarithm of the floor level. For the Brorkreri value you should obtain 0.65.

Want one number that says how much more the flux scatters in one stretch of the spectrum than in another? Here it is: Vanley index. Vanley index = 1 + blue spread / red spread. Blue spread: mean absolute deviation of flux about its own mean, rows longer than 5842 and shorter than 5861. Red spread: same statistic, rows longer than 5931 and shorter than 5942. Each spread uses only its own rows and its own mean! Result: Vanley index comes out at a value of 3.7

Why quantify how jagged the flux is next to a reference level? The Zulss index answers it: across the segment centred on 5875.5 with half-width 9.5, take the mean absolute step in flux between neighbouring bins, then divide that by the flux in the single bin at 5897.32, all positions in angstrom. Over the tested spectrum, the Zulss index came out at 0.019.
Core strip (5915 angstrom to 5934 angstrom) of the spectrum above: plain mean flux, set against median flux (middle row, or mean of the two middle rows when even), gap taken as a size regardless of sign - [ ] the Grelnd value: 0.003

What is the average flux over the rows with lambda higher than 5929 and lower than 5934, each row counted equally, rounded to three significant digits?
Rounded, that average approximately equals 4.41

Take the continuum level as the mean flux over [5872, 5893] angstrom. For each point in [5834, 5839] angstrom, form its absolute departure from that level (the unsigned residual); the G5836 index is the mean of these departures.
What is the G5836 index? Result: 0.18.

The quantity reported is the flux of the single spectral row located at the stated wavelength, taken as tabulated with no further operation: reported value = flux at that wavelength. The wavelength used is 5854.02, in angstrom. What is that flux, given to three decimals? 4.335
